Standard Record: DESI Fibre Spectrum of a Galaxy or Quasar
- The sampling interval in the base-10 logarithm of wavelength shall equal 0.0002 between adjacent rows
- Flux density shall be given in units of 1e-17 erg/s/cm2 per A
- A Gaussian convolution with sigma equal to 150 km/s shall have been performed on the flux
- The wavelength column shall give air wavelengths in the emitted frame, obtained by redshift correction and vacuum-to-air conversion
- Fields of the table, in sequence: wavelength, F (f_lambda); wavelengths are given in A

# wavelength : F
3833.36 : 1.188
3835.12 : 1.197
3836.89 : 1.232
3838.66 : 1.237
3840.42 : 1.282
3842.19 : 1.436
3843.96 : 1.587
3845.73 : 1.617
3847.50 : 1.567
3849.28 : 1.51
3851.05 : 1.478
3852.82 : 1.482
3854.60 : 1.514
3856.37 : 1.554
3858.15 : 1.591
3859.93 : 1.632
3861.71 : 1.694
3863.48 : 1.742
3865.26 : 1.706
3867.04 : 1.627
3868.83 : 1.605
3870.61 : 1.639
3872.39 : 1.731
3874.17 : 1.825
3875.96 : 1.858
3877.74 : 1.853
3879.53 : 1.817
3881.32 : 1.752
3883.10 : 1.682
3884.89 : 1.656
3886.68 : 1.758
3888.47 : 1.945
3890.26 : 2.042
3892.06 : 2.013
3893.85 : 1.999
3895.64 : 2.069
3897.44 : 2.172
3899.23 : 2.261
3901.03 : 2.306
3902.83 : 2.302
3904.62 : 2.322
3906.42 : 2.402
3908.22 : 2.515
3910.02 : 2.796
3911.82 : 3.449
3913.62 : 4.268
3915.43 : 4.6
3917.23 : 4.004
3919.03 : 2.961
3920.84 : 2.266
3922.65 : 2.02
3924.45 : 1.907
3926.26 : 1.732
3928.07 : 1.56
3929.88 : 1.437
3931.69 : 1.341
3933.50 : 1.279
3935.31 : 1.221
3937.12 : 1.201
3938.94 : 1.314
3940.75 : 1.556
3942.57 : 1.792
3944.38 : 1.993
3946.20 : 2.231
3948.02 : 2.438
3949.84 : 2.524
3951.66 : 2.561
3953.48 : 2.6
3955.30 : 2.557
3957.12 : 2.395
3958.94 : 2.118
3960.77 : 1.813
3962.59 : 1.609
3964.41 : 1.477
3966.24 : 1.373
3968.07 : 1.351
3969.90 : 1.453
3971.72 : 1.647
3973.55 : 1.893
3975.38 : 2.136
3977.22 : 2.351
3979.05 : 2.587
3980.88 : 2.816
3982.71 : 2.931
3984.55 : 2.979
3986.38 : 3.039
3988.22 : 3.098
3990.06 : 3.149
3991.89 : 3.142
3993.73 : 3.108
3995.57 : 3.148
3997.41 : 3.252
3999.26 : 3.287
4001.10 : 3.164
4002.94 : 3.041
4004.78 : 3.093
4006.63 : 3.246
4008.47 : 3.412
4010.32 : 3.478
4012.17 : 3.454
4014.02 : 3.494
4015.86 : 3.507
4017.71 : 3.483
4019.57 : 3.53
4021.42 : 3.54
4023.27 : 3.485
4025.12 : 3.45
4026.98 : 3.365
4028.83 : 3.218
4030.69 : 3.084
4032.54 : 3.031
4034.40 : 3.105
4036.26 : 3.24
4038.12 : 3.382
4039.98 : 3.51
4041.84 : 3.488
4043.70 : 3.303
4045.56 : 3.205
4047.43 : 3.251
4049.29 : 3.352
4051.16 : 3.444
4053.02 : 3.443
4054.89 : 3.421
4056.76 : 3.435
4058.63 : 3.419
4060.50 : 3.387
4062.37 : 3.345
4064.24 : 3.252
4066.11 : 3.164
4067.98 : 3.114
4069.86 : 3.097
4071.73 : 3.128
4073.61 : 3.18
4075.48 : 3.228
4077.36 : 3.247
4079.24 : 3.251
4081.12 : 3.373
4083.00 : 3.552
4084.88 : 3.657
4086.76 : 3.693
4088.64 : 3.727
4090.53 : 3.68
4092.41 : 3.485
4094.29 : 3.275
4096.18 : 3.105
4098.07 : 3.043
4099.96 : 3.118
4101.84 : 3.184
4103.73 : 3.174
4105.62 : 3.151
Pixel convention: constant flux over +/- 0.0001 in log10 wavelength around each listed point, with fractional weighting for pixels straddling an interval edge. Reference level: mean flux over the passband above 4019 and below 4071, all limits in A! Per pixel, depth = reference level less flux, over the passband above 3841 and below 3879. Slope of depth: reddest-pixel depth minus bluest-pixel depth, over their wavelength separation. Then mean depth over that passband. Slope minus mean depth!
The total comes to -1.7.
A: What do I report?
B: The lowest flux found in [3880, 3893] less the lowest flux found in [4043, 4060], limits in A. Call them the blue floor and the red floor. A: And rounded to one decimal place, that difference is -1.5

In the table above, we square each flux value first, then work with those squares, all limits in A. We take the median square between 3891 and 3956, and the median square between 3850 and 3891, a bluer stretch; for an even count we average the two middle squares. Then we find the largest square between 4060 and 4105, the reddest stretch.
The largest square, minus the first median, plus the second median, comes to 12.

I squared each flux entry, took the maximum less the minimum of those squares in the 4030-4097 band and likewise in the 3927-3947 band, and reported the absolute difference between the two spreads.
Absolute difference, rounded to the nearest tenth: 1.2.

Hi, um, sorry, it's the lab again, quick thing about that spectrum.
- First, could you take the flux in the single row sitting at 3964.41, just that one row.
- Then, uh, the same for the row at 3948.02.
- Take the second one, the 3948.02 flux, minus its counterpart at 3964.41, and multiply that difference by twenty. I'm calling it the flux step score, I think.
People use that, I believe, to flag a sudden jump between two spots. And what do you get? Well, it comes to 19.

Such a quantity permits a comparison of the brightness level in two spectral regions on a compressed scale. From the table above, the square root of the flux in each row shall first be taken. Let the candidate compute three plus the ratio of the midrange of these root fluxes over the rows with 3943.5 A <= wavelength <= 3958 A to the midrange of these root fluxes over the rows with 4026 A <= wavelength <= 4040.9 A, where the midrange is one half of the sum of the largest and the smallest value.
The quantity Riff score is 3.84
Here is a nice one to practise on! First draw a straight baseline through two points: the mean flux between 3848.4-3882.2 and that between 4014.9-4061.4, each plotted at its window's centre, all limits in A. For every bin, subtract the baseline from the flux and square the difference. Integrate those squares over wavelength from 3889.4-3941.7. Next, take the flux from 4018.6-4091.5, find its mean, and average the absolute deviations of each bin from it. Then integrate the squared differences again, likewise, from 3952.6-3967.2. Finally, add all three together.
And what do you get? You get 55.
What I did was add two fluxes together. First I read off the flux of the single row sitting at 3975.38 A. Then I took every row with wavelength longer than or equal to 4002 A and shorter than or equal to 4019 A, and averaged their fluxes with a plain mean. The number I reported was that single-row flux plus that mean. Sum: 5.5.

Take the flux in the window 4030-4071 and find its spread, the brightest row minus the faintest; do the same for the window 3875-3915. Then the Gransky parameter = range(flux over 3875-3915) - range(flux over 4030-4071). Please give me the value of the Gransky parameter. 2.1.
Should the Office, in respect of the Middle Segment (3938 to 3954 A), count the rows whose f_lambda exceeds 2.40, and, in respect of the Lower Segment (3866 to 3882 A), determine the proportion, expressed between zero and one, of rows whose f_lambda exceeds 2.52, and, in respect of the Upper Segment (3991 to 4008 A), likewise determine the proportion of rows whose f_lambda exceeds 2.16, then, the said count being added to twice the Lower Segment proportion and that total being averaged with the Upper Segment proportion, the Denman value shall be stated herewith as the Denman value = 2.5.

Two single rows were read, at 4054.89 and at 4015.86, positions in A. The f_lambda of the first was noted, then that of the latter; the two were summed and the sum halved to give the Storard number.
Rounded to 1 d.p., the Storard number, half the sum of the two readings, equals 3.5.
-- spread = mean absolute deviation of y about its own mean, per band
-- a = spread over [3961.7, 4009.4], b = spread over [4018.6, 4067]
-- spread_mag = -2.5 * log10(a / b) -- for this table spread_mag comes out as -1.8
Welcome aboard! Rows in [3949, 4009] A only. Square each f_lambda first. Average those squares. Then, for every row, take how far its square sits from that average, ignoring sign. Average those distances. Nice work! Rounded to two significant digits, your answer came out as 2.7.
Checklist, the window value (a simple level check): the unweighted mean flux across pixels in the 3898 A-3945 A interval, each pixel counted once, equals 2.3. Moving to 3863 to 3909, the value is 1.9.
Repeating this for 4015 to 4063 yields 3.4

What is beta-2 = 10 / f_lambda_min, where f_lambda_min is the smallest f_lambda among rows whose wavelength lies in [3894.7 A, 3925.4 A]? 5.2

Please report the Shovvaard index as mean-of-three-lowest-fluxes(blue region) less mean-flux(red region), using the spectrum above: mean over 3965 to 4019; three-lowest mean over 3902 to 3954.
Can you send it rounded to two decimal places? -1.60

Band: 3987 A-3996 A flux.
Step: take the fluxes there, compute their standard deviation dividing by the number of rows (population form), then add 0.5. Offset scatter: 0.52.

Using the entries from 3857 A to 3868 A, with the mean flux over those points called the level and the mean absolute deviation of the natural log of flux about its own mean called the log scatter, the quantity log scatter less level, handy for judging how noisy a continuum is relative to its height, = -1.6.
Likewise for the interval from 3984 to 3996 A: -3.1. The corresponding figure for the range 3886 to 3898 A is -2.0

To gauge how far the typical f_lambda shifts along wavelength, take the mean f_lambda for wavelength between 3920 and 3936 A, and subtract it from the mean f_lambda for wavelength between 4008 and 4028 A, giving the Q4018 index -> 1.83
